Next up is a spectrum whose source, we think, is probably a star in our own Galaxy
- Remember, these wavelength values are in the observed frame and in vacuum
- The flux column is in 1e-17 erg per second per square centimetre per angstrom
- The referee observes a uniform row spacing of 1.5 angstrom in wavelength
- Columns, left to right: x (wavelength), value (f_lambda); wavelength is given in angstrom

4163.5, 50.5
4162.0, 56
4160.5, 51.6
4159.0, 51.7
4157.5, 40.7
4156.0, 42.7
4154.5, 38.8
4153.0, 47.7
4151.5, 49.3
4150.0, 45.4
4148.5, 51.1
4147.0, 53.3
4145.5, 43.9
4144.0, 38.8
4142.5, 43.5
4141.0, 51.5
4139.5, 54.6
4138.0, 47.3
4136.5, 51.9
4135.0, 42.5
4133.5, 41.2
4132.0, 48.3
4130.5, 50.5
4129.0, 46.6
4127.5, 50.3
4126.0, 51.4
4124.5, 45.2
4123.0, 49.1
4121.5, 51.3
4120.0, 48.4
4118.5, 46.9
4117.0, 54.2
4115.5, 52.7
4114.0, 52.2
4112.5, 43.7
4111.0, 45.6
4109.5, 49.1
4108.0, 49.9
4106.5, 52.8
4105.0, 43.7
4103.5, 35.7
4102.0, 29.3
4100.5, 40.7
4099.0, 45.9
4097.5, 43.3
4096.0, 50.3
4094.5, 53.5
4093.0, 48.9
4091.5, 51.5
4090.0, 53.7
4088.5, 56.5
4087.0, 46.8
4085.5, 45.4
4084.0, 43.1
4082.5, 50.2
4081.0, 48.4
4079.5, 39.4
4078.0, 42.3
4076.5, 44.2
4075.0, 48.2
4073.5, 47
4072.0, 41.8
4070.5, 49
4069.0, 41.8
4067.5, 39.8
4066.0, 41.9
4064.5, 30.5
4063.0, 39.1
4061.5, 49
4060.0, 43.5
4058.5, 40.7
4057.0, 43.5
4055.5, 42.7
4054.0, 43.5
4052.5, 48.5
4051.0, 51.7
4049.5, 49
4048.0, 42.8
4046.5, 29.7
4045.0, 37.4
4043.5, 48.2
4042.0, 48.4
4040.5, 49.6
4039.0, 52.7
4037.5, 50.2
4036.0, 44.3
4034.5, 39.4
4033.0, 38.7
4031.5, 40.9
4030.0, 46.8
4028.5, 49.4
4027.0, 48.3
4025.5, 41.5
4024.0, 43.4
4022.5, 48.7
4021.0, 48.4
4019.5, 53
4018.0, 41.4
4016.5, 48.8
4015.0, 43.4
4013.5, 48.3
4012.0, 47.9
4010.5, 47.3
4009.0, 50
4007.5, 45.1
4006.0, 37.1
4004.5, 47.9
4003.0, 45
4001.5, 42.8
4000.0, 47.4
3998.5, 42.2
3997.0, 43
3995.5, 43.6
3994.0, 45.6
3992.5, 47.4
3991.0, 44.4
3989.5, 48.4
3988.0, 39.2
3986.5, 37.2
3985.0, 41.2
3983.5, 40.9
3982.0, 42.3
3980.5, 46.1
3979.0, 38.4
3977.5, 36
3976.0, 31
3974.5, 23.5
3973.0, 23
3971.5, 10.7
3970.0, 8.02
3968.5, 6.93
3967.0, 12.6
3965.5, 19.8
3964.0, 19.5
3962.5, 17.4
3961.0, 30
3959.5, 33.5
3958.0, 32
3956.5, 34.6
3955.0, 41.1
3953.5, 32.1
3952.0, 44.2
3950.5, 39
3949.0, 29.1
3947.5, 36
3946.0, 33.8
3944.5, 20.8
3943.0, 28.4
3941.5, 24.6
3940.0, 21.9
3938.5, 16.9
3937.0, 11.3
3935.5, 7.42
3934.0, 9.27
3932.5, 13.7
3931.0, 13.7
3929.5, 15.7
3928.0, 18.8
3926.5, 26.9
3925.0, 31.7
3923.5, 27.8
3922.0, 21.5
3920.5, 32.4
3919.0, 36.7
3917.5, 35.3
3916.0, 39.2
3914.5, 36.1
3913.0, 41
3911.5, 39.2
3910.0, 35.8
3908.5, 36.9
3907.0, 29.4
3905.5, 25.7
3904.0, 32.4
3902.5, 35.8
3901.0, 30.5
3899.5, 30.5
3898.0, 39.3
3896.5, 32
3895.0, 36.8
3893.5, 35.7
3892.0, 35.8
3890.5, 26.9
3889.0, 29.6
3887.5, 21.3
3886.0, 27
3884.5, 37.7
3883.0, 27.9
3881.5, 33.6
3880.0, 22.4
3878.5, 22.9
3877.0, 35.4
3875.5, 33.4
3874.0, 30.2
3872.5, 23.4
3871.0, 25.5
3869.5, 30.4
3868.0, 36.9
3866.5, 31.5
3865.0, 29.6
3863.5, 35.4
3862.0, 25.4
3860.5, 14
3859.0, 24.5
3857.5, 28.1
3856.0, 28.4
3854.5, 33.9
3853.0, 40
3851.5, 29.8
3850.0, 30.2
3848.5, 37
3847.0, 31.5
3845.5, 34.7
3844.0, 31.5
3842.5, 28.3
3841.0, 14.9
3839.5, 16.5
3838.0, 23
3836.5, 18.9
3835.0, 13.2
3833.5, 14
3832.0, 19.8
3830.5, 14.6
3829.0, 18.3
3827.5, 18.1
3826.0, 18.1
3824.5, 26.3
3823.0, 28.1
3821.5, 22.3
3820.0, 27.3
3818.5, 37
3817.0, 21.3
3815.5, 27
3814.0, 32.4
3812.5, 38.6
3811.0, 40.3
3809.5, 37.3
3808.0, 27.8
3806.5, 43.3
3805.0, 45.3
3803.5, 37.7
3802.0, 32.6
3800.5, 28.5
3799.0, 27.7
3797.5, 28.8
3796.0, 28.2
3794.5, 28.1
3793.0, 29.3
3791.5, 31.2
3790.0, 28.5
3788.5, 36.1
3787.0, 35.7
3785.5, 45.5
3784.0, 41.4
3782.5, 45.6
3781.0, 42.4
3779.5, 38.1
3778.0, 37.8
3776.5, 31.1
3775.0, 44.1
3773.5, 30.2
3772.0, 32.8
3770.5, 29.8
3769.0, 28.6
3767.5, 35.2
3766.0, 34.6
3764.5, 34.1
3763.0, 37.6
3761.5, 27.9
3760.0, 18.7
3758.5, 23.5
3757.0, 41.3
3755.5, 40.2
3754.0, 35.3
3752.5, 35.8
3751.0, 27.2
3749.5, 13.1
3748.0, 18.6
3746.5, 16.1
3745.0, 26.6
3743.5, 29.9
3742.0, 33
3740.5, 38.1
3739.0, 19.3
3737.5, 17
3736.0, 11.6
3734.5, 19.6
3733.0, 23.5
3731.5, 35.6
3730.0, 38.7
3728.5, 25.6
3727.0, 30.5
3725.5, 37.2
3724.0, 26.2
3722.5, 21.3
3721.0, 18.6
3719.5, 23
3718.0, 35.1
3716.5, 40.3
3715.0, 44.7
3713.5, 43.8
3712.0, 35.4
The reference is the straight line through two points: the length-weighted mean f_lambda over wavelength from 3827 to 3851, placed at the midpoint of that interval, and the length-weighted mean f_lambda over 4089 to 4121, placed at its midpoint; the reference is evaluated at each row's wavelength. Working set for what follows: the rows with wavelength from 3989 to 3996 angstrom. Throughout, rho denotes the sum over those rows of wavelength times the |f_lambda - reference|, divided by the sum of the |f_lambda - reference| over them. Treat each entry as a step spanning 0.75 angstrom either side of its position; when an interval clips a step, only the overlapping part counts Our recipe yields 3992.2 angstrom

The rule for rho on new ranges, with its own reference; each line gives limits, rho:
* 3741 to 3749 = 3743.8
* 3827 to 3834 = 3831.0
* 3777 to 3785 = 3781.2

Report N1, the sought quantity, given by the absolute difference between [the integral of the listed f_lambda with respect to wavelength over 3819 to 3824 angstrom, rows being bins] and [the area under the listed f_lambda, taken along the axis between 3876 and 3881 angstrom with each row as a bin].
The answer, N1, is 5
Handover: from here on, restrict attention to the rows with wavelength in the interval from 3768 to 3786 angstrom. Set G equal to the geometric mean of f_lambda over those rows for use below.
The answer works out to 37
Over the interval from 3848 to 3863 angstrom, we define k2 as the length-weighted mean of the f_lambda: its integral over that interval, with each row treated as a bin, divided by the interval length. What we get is 29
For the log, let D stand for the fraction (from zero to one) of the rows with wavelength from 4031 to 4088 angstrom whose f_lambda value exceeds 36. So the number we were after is 0.9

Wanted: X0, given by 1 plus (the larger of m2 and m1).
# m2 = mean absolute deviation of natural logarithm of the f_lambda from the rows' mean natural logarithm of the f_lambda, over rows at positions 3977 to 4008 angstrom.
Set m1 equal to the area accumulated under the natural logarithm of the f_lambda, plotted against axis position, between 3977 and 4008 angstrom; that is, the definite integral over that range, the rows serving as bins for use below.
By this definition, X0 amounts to 117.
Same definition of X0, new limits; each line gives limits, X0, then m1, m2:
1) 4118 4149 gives 121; 120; 0.07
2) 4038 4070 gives 121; 120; 0.11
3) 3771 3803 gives 114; 113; 0.15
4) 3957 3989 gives 104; 103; 0.46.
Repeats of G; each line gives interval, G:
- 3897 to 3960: 27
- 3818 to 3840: 20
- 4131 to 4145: 46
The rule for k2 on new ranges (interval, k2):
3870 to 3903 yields 31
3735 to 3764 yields 27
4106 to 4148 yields 48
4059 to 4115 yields 45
